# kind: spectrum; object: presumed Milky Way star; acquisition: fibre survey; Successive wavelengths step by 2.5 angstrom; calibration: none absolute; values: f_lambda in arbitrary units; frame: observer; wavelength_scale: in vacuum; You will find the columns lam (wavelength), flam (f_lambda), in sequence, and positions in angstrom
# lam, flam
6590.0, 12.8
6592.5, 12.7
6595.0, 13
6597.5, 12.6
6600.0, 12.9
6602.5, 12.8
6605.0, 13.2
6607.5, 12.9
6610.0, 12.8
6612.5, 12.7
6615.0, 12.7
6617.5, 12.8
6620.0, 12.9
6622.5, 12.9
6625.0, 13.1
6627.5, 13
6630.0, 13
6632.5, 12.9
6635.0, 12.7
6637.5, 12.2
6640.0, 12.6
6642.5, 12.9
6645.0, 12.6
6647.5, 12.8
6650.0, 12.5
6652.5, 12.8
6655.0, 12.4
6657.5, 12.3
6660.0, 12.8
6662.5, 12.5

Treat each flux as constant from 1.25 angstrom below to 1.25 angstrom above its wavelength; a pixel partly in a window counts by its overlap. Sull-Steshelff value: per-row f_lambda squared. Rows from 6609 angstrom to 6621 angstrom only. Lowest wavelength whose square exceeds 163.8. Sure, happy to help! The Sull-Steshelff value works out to 6610.0 angstrom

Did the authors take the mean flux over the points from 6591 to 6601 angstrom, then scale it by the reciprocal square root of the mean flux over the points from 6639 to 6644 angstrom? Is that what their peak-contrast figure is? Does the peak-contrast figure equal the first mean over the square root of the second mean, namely 3.58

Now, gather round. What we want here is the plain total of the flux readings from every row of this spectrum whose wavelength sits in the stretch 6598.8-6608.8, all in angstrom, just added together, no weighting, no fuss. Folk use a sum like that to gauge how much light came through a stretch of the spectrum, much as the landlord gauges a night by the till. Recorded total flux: 51.8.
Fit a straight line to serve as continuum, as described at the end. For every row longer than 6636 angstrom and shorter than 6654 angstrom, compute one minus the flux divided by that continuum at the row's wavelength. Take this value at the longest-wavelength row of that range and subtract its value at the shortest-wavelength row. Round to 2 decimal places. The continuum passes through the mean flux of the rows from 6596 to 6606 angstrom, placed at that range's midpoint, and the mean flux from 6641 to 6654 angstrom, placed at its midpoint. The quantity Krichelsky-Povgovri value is -0.05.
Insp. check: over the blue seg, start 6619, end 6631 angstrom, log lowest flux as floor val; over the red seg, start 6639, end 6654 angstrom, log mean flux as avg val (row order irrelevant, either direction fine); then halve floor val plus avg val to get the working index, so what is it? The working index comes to 12.8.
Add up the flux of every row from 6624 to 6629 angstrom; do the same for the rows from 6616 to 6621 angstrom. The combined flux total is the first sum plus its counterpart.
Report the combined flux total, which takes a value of 51.8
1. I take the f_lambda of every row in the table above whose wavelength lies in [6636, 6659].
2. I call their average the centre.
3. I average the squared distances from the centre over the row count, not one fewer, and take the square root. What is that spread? 0.23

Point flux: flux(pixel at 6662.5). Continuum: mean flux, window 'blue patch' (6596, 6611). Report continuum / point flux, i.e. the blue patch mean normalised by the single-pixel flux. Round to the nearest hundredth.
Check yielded 1.03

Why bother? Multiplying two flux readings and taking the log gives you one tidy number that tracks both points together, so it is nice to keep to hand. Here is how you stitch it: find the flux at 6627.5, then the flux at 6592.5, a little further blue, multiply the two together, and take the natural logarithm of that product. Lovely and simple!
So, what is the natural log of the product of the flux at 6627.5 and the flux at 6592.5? 5.11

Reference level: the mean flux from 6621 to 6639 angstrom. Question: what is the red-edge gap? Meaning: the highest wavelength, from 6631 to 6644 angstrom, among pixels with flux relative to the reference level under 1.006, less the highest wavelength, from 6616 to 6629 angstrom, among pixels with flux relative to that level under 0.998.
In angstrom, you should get 25.0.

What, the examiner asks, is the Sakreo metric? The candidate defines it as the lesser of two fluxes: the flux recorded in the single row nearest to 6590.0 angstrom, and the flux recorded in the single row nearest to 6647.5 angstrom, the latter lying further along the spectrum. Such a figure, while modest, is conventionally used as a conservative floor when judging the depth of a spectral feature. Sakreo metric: 12.80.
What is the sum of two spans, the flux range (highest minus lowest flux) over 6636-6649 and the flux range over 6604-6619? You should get 1.20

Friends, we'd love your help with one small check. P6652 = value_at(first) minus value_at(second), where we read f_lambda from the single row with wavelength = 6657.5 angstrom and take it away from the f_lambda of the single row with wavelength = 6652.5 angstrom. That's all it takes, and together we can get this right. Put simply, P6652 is 0.50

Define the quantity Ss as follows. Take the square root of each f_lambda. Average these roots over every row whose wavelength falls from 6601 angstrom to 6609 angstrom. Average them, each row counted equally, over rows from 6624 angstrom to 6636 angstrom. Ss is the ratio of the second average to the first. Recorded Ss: 0.999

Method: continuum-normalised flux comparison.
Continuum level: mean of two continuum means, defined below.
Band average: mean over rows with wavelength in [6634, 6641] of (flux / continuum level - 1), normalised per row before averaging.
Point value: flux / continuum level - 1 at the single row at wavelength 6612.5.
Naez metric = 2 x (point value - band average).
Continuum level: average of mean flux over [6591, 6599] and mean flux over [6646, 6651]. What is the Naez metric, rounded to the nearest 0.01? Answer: 0.03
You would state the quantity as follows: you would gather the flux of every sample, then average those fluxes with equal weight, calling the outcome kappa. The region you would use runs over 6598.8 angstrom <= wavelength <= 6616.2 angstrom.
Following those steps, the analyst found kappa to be 12.86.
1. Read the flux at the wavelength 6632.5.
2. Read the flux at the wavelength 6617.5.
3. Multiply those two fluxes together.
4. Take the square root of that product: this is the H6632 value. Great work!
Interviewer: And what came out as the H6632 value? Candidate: 12.8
